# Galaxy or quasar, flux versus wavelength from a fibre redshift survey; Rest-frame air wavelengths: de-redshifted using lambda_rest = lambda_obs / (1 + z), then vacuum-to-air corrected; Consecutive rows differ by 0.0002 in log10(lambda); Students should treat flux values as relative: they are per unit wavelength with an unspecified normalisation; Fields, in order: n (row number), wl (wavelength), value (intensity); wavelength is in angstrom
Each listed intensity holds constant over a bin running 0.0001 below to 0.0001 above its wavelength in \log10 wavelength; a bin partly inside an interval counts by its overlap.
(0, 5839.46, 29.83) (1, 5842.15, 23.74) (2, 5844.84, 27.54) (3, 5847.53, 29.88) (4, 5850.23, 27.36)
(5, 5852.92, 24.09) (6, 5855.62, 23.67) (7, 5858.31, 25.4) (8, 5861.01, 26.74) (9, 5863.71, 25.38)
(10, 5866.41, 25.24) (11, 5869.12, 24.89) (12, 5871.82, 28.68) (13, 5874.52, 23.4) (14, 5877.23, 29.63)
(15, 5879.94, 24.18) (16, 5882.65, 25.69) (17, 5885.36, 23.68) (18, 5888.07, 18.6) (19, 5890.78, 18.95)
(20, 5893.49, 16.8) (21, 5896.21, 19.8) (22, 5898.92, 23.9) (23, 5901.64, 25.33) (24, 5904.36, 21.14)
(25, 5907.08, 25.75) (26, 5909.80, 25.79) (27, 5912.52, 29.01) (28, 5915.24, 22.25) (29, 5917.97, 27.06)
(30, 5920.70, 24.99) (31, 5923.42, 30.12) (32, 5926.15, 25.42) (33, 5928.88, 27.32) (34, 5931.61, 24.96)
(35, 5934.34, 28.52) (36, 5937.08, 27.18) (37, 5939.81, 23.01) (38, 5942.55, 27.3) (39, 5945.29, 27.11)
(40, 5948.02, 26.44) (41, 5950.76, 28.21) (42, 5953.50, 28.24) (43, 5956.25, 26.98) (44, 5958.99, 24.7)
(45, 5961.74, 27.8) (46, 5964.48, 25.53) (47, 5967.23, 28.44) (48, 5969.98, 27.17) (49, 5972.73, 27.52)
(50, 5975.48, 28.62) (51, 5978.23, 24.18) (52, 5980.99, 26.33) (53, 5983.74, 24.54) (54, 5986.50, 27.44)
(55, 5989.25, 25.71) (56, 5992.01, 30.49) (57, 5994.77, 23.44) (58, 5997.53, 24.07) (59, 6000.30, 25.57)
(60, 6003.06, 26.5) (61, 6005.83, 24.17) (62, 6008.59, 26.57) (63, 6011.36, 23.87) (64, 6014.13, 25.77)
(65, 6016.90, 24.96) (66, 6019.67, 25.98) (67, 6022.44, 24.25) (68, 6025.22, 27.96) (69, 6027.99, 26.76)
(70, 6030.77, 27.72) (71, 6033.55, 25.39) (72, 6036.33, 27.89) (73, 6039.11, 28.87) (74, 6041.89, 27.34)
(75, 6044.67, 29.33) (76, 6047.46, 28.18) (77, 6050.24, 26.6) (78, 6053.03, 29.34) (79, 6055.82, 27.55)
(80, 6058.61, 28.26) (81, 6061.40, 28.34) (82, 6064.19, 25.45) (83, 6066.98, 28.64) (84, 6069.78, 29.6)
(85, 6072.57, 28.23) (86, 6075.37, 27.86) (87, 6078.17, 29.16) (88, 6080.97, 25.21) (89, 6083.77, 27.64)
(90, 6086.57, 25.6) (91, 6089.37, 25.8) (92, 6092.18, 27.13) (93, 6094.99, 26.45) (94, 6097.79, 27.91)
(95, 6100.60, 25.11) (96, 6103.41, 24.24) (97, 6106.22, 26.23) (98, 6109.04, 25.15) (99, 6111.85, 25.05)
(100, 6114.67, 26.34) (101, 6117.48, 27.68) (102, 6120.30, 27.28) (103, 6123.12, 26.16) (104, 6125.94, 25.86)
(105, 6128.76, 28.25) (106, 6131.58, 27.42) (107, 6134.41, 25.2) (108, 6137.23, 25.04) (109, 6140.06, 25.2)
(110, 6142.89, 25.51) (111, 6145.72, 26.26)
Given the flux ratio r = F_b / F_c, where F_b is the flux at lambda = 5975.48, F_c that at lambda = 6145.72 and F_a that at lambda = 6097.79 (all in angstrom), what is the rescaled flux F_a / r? 26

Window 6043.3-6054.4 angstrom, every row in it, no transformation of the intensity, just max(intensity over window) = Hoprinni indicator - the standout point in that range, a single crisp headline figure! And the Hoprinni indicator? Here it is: 29.34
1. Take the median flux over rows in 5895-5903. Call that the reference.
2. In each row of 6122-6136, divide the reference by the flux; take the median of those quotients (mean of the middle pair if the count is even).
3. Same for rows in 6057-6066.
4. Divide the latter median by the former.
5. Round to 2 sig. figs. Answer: 0.93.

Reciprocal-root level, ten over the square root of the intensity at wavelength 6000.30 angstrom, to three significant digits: 1.98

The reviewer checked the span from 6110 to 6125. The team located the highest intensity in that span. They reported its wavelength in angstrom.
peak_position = 6117.48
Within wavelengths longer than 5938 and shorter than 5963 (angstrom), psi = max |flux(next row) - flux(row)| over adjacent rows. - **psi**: 4.3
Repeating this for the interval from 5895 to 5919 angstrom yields 6.8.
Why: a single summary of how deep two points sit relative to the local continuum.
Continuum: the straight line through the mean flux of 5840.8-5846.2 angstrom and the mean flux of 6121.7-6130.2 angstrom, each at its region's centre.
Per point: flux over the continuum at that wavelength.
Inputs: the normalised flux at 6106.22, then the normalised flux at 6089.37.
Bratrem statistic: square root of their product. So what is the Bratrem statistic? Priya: 0.98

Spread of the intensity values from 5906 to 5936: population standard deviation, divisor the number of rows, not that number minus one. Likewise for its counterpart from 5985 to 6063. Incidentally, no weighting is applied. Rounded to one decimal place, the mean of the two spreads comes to 2.0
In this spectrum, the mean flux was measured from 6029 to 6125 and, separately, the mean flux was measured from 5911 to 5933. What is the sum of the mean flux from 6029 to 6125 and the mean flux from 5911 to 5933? 53.5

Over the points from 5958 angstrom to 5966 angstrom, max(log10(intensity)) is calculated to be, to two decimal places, 1.44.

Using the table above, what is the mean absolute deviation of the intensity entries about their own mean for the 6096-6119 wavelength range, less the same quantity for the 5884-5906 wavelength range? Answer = -1.4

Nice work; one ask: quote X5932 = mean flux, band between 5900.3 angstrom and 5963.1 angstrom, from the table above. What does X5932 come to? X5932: 26.29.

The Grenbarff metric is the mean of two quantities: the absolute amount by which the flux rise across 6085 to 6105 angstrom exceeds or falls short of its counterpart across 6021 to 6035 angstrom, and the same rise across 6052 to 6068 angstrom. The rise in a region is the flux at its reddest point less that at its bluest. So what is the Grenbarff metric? 0.9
